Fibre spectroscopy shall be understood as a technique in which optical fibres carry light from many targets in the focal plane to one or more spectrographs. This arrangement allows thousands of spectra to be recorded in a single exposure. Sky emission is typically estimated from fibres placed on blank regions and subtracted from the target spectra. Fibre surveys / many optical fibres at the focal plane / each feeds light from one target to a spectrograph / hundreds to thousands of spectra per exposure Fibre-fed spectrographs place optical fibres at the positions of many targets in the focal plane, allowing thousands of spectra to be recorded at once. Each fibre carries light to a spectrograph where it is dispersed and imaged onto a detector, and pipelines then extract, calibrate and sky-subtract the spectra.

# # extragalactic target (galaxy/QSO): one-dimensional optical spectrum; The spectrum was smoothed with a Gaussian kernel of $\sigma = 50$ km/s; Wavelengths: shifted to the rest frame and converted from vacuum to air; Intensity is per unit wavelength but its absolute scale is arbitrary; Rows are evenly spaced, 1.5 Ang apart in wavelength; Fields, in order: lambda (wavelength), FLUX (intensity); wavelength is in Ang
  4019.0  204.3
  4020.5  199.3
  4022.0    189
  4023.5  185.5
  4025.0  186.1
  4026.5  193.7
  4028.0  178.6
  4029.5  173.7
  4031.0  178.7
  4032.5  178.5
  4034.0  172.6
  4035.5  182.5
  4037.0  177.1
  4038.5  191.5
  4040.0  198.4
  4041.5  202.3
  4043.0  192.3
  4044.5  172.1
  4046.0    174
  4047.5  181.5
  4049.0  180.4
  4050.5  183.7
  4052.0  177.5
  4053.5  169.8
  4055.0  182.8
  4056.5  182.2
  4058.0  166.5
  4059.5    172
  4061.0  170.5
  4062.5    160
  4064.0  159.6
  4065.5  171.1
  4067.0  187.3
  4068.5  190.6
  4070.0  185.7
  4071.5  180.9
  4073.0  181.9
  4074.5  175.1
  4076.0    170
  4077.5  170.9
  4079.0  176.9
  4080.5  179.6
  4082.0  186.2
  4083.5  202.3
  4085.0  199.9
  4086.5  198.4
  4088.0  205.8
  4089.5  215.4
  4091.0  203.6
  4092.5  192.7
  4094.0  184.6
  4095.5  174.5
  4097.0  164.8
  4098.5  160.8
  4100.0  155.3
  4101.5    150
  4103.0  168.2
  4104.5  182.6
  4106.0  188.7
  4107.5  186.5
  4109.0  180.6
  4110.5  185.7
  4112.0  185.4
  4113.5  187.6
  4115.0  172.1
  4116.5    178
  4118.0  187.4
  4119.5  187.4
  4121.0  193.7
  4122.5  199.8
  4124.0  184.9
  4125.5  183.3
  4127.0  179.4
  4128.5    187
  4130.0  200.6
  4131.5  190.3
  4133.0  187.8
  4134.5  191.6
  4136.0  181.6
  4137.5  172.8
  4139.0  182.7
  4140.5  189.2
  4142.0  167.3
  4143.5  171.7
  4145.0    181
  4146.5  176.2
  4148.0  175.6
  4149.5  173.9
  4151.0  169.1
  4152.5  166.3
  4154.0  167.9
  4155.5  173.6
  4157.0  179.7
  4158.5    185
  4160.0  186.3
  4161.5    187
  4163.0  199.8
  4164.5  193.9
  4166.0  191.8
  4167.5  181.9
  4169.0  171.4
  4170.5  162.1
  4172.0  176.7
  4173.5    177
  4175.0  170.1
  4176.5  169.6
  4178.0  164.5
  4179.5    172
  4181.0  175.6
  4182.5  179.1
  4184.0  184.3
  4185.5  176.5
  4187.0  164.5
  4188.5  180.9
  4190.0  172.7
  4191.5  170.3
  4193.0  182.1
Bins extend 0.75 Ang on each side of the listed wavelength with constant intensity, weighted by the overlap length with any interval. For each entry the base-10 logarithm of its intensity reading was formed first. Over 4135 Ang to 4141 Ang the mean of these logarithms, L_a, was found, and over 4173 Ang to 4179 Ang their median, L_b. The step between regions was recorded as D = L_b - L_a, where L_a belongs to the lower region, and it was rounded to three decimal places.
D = -0.029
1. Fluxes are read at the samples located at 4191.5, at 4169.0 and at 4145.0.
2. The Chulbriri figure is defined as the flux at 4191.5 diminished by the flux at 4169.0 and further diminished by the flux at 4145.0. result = -182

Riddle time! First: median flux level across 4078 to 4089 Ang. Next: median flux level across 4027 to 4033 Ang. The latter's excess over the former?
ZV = -20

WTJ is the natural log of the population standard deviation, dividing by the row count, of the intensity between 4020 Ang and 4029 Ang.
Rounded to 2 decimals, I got 1.88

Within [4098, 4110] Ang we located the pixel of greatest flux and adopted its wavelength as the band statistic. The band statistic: 4106.0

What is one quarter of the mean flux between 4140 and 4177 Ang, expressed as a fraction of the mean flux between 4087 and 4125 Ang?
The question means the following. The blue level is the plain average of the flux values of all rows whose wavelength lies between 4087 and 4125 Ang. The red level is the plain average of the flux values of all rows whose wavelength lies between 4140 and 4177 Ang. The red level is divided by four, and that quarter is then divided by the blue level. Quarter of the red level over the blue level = 0.243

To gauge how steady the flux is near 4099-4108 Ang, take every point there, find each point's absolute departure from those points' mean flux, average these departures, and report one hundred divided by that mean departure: 7.1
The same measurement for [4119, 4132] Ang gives 17.3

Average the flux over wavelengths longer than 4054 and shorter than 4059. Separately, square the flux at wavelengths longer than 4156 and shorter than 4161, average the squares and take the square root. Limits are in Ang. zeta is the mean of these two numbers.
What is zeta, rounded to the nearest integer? 180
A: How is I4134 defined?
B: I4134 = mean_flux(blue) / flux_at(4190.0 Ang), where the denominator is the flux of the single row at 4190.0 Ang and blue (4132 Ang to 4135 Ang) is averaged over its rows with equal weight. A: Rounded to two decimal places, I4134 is 1.10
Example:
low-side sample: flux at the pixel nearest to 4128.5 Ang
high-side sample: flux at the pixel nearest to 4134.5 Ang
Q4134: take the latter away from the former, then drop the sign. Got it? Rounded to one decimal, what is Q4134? 4.6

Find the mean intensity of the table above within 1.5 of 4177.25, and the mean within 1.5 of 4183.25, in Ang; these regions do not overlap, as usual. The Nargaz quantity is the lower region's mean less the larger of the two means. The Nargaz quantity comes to -15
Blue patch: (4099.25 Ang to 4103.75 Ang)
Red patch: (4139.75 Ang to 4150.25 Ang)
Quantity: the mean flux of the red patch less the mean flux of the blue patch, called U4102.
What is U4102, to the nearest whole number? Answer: 19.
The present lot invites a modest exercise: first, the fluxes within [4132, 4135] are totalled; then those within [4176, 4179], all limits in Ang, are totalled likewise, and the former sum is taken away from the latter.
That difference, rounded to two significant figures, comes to -45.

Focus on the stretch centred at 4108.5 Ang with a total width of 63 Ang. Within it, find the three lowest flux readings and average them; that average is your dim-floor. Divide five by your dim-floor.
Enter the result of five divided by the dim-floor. 0.0322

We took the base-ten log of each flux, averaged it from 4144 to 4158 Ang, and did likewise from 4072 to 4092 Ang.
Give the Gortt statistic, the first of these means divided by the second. 0.984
